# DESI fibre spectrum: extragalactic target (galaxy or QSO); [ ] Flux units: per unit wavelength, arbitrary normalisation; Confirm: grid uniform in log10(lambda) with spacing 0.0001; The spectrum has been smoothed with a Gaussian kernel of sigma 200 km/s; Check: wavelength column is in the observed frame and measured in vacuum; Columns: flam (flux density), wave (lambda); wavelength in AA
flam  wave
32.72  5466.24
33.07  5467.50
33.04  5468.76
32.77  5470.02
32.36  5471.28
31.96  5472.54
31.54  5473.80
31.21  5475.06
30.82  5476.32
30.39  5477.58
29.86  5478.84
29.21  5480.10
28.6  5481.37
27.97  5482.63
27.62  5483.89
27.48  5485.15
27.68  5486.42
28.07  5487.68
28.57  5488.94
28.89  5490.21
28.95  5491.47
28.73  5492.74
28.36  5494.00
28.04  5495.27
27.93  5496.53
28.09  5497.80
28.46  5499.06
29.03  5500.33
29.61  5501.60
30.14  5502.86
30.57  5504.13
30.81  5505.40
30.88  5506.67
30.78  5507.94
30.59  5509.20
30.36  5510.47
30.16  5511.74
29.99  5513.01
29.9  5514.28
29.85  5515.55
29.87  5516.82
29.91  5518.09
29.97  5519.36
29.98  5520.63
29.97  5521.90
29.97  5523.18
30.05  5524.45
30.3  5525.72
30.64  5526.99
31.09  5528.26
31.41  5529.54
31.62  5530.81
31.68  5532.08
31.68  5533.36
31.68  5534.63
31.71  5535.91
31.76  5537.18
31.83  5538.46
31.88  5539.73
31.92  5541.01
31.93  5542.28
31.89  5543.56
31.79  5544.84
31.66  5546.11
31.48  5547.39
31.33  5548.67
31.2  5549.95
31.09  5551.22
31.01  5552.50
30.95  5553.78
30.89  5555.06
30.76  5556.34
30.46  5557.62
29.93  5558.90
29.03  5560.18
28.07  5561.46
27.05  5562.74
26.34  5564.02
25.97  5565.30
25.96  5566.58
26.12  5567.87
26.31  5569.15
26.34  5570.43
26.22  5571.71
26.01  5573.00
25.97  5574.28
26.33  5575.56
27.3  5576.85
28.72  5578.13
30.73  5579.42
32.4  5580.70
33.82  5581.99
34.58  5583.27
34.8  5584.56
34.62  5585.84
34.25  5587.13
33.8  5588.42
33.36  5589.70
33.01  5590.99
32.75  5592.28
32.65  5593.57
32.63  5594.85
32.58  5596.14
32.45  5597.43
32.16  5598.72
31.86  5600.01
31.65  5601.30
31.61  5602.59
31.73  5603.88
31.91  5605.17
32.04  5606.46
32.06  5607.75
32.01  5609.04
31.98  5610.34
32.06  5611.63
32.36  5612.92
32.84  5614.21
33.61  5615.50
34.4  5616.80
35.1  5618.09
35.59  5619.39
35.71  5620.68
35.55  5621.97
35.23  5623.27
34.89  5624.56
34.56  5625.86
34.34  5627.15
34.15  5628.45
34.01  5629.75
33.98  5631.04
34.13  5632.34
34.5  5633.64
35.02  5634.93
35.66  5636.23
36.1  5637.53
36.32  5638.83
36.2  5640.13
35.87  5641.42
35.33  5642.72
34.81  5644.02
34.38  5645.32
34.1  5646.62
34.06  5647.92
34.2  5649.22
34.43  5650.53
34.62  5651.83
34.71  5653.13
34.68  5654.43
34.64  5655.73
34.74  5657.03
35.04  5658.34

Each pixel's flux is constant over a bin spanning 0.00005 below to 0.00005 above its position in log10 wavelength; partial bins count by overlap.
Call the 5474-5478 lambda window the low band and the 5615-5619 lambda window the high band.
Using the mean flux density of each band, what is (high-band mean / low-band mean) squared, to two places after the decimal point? 1.24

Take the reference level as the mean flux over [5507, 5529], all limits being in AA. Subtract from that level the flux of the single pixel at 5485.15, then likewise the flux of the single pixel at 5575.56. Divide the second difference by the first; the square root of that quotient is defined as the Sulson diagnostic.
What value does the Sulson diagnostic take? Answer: 1.19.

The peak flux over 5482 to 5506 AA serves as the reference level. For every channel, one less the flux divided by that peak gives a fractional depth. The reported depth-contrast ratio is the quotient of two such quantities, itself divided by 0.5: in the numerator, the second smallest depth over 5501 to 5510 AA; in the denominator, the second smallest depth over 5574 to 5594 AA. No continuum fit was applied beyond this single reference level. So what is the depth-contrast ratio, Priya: 0.00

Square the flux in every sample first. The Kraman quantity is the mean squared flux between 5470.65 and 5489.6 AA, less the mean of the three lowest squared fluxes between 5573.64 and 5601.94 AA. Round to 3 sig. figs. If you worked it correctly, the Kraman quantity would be 172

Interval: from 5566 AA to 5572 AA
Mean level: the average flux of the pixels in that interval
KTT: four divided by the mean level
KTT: 0.153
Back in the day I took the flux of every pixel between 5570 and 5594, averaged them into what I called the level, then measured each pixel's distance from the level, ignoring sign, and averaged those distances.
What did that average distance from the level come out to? 3.1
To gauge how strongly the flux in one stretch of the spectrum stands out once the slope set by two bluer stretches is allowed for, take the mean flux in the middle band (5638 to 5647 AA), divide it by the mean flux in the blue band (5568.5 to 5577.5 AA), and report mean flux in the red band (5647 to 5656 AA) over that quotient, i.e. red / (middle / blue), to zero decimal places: 26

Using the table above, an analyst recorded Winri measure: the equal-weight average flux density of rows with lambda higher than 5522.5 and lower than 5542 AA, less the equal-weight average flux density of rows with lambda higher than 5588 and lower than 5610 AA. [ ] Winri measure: -1.1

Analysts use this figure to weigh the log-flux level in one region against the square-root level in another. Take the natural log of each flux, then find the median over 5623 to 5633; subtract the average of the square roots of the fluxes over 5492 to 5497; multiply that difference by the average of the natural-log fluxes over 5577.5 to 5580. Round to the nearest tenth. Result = -6.0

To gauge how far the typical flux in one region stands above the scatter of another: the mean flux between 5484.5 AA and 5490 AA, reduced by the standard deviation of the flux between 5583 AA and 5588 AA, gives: 27.8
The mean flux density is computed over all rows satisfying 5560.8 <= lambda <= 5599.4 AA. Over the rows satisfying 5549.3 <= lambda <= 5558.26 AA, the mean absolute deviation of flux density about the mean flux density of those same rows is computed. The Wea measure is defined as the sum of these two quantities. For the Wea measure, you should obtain 30.3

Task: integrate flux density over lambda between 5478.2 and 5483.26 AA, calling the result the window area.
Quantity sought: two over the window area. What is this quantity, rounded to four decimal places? 0.0137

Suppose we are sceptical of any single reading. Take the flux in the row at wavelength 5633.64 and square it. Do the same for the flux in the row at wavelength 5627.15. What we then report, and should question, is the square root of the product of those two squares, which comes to 1185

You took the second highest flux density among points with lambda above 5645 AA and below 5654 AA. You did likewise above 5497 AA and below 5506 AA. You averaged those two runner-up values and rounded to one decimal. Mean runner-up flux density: 32.6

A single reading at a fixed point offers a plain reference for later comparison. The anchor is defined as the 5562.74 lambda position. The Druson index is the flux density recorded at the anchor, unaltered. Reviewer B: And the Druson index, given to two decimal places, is 27.05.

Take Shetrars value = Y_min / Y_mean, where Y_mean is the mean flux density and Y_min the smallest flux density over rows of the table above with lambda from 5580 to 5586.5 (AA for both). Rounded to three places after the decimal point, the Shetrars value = 0.952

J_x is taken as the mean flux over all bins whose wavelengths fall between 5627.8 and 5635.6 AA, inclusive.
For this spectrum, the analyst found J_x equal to 34.3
